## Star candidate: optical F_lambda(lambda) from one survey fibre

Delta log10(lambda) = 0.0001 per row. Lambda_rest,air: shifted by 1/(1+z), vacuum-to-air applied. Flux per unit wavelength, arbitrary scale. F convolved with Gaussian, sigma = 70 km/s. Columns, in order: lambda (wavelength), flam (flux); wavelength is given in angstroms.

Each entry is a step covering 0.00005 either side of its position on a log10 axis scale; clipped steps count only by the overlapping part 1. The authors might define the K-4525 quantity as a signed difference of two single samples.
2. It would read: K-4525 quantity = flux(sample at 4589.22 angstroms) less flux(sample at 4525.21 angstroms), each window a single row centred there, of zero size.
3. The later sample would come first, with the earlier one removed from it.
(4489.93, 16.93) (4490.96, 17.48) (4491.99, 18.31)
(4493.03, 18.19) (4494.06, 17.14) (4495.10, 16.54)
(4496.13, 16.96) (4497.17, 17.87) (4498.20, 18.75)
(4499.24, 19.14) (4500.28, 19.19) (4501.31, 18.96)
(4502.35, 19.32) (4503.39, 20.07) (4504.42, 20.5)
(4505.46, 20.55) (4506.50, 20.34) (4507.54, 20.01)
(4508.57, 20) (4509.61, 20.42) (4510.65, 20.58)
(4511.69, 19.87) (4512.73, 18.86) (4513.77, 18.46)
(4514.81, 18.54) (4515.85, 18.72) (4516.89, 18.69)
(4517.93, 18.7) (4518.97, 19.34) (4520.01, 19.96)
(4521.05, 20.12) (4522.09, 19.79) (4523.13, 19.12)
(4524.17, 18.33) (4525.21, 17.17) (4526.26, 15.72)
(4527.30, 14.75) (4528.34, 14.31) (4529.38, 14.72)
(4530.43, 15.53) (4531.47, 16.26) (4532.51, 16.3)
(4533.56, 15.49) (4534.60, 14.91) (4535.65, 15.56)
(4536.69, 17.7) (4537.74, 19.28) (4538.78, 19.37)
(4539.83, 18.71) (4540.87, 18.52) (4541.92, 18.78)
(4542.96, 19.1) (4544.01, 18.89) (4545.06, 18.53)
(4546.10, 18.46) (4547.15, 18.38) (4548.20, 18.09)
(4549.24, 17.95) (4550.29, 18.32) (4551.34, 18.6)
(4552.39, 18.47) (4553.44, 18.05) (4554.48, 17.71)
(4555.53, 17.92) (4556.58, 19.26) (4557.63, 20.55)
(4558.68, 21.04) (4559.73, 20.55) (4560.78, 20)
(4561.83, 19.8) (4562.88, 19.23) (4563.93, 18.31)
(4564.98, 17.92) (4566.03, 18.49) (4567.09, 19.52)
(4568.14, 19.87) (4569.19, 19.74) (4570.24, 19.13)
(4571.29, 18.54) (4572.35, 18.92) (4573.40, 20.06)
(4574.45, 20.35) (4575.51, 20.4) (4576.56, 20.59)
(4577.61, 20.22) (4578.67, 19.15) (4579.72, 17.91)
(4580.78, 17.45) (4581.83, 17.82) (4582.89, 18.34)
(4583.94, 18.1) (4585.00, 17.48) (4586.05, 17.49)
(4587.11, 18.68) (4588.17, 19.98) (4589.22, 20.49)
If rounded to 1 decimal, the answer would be 3.3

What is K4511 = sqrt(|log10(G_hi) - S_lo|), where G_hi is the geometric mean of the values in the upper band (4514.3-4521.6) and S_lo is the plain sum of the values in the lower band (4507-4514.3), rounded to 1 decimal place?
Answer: 11.7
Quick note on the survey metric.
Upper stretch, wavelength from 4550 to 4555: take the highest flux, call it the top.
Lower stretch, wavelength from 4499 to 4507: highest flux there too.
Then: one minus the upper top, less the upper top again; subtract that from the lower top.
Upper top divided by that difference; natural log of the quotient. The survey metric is -1.12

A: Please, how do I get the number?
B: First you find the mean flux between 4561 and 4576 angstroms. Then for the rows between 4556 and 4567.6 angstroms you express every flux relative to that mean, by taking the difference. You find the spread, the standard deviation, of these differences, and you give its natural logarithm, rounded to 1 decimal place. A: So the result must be 0.0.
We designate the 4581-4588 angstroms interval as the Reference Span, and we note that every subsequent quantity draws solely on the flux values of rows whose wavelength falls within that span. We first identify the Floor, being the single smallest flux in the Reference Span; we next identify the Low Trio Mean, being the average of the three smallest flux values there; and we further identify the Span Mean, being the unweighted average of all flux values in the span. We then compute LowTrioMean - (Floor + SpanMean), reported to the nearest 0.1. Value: -17.9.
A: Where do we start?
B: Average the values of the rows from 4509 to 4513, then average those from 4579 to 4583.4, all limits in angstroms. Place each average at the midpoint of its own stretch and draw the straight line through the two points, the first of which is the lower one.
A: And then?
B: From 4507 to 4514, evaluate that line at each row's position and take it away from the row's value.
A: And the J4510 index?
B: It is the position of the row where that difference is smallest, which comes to 4513.77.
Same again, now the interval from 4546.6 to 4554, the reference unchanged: 4549.24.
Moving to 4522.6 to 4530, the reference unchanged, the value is 4528.34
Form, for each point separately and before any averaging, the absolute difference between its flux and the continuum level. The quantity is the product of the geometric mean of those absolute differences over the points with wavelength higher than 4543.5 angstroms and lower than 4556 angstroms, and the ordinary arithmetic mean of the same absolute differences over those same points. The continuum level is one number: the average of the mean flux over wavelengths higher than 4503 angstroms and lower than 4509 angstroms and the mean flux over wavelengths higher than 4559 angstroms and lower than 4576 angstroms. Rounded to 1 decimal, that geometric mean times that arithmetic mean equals 2.4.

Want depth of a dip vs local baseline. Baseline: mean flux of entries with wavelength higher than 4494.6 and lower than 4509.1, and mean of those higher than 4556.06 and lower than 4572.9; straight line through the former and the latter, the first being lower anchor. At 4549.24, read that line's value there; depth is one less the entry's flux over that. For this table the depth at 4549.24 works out 0.073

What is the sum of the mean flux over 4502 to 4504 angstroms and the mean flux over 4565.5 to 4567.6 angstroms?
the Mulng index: 38.7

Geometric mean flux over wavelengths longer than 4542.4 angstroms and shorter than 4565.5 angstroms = 18.8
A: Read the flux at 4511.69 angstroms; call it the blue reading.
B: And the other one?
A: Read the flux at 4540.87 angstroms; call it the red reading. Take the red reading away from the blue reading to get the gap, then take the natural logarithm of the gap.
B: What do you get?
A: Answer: 0.3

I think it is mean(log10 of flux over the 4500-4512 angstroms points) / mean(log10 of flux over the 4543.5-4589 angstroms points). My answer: 1.02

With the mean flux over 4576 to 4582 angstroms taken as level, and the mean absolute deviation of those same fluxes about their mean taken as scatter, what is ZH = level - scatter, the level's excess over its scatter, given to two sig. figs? 18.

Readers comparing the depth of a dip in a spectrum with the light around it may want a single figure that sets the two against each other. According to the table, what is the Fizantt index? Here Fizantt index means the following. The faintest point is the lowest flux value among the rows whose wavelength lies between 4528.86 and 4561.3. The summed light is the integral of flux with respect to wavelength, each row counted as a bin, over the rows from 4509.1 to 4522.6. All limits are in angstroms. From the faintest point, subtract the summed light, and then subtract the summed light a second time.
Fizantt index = -509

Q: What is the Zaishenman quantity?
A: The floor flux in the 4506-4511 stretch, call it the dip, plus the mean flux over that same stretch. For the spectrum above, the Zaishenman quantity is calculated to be 40.3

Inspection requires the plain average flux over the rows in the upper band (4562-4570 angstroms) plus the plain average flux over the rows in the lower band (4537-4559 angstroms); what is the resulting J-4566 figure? 37.8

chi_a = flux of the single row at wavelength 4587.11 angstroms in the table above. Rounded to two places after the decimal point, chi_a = 18.68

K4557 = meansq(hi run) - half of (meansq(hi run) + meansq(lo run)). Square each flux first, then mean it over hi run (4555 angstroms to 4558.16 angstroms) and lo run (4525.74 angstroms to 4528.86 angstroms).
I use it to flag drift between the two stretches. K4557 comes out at 74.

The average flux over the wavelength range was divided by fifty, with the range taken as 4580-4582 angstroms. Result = 0.353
